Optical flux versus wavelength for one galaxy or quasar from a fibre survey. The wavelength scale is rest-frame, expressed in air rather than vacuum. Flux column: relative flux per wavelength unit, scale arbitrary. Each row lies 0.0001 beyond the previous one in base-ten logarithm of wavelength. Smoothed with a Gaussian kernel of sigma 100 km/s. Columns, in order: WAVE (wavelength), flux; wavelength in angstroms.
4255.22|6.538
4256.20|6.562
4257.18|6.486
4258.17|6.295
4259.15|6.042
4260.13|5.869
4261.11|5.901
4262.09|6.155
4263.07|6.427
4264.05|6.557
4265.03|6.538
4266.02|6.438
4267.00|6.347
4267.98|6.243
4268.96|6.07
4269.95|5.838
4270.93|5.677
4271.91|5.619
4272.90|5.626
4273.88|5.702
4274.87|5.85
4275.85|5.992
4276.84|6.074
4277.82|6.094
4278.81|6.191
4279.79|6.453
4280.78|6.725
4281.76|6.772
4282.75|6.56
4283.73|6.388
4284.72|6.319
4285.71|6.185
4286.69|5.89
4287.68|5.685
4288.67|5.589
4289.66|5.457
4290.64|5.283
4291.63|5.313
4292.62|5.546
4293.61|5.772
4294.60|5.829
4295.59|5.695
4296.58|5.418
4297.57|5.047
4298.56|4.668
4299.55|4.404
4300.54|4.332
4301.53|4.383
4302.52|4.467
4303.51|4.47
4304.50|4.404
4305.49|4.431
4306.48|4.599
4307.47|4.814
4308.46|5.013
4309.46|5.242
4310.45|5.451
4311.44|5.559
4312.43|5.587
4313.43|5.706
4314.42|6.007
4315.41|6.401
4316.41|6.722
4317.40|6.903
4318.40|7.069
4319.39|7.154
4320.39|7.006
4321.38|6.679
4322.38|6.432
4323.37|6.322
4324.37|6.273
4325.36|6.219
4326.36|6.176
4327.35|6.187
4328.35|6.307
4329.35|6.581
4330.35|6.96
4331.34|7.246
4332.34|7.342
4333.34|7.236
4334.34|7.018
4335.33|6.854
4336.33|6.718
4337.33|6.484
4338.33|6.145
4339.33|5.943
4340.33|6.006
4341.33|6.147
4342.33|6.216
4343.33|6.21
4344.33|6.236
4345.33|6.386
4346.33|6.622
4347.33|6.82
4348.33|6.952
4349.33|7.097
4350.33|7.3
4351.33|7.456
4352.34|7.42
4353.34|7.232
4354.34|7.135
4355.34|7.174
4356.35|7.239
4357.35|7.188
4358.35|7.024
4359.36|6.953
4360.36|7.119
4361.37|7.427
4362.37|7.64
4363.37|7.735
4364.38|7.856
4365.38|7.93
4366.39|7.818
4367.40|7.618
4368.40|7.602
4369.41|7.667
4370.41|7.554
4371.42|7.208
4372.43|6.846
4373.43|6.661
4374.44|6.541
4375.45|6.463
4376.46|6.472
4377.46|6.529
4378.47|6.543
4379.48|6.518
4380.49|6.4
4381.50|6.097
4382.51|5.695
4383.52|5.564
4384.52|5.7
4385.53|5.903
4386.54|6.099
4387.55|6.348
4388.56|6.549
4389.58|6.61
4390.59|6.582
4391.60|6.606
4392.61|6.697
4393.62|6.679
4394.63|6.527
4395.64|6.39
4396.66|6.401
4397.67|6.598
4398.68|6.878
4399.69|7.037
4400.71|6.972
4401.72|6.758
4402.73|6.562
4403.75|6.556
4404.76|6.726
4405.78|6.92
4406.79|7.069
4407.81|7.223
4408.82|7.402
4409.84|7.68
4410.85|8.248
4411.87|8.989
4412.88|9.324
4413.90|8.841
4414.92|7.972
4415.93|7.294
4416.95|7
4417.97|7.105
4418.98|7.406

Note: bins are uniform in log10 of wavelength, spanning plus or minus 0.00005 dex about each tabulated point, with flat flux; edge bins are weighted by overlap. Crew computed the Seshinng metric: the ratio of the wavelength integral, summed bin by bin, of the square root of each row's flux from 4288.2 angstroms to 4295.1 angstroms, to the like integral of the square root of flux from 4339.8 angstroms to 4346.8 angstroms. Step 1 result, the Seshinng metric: 0.93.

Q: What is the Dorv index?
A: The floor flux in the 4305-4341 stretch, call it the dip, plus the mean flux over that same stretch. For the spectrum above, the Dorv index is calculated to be 11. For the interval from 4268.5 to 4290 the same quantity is 11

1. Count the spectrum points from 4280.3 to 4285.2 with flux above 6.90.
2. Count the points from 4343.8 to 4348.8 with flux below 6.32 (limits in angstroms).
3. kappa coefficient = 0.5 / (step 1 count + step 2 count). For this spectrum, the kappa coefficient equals 0.50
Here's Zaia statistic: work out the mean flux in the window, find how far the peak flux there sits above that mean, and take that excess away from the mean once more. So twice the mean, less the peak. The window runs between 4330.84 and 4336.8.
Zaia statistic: 6.8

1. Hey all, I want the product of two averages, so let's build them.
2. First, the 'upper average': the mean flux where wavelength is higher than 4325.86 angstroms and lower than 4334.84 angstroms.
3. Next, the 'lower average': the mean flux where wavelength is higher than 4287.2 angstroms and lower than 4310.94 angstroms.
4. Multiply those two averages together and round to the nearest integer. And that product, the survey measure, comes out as 34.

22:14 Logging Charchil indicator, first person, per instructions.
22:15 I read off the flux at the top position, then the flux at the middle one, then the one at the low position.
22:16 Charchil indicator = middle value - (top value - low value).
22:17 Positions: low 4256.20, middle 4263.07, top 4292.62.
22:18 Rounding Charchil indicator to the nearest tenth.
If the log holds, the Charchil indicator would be 7.4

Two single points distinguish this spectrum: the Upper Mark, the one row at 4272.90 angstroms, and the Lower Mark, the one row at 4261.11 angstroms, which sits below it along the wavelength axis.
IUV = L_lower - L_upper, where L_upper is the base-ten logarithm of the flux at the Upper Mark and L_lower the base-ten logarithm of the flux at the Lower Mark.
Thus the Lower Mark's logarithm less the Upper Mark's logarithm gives 0.021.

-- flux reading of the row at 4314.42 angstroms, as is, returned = 6.007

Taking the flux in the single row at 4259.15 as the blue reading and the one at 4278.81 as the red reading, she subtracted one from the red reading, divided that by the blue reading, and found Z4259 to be 0.86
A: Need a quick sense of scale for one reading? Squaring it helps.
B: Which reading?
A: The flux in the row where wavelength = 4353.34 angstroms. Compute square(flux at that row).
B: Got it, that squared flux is 52.3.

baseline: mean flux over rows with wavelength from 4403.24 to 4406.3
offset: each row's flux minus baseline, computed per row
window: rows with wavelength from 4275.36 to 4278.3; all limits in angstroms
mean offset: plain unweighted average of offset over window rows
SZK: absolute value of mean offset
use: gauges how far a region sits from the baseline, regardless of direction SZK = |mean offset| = 0.7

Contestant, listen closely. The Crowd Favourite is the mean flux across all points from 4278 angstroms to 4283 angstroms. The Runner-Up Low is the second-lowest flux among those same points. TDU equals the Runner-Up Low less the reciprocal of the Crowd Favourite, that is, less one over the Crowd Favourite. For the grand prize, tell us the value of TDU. 6.30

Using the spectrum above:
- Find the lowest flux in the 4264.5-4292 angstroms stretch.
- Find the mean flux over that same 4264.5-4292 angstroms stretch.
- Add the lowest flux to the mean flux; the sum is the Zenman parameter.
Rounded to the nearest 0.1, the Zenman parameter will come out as 11.3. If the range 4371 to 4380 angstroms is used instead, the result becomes 13.1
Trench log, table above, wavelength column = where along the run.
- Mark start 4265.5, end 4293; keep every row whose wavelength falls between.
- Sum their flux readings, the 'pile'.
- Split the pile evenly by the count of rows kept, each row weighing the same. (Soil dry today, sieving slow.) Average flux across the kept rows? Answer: 6.0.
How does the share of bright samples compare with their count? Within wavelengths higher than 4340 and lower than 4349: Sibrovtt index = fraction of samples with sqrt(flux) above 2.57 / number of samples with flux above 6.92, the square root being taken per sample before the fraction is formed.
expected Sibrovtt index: 0.33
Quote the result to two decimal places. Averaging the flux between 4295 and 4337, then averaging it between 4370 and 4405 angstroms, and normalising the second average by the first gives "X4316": 1.11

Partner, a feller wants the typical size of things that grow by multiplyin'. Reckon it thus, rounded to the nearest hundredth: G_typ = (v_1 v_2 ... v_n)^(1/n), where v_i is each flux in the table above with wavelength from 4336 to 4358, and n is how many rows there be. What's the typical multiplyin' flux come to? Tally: 6.71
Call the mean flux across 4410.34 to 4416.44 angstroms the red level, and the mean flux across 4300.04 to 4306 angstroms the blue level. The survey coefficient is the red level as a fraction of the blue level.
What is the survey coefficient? 1.91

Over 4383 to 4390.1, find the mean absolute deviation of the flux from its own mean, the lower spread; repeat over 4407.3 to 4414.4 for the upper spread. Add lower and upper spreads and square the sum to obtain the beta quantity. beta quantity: 1.06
